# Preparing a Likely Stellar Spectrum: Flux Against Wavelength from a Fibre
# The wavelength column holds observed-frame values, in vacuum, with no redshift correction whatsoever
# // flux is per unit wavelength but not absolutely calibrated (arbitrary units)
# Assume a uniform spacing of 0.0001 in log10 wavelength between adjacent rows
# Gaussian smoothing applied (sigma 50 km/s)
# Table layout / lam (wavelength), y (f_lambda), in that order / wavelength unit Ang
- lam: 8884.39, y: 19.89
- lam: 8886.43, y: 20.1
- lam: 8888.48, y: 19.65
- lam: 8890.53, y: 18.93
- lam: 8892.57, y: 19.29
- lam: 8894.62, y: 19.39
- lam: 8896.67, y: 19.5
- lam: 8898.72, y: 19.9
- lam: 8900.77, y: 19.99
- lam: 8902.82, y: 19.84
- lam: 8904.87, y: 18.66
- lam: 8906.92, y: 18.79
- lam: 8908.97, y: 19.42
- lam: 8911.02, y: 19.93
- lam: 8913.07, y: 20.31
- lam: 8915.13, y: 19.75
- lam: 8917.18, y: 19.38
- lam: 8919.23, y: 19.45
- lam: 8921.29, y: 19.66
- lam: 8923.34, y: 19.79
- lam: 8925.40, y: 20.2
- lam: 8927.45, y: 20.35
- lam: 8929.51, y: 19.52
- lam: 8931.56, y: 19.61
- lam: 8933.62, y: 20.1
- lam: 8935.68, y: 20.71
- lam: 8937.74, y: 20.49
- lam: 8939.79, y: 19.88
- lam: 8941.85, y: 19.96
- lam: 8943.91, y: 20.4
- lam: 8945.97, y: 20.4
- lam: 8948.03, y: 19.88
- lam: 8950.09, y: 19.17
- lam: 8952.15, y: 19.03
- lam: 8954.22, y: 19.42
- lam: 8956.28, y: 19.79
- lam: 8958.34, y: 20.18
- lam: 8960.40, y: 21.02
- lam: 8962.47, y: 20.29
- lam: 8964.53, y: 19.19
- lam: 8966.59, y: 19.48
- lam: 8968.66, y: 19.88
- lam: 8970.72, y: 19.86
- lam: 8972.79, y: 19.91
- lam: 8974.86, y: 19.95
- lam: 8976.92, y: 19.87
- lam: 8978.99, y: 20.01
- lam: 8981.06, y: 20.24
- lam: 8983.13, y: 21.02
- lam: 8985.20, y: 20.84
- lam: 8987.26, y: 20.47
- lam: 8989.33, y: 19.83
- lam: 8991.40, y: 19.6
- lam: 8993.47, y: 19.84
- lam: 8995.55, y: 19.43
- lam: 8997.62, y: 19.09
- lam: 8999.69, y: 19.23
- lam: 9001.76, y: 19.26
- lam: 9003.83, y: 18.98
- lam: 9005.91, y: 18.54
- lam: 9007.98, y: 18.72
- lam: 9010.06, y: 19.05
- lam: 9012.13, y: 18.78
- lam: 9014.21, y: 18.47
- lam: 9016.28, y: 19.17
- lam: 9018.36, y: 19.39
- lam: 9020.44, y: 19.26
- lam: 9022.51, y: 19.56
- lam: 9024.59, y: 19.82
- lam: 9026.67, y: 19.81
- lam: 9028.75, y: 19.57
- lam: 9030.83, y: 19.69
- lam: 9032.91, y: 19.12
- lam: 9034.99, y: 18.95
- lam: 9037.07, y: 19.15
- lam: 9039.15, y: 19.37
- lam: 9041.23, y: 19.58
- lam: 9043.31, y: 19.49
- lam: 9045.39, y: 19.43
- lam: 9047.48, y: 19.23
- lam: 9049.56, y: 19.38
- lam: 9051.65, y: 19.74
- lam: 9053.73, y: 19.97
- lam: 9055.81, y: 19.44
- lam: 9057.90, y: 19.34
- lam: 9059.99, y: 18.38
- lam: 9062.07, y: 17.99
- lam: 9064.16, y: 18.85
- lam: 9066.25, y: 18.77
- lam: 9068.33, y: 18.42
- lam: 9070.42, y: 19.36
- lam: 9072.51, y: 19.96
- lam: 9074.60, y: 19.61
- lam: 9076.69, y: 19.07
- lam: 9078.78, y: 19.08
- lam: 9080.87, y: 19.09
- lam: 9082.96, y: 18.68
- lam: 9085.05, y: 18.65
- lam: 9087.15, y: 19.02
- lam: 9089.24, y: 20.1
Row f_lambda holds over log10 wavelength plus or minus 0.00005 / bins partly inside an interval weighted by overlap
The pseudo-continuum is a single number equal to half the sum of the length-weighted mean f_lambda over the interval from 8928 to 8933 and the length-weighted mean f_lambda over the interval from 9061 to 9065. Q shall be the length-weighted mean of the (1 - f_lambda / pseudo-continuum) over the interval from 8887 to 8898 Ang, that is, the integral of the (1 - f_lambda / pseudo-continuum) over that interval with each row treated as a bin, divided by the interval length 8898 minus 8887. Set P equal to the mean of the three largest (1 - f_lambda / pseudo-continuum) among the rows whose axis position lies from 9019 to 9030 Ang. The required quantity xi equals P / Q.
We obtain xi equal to 1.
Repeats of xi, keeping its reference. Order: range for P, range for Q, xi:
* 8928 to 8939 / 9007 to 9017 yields -3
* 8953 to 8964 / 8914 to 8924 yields 1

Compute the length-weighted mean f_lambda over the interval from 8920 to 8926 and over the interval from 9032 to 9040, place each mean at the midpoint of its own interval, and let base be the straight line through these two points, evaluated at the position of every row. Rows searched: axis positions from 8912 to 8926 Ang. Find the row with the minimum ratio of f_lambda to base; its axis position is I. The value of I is 8917.18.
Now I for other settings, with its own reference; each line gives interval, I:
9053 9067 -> 9062.07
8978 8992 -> 8991.40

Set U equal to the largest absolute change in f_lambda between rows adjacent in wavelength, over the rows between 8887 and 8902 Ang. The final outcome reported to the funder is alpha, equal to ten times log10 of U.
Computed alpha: -1.4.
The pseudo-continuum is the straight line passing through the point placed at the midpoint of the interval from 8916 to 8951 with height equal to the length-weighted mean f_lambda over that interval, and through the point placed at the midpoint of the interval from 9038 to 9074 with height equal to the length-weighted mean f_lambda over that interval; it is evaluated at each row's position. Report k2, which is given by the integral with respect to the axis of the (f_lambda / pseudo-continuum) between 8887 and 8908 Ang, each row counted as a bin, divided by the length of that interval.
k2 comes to 0.96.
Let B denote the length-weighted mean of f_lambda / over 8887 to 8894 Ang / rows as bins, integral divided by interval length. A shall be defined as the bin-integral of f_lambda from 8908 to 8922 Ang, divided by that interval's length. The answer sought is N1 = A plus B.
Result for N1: 39.0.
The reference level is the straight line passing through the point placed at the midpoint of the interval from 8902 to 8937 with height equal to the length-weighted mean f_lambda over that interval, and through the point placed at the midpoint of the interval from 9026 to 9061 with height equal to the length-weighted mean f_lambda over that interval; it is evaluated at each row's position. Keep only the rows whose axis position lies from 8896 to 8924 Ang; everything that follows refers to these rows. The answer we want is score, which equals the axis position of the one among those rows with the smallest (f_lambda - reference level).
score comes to 8904.87 Ang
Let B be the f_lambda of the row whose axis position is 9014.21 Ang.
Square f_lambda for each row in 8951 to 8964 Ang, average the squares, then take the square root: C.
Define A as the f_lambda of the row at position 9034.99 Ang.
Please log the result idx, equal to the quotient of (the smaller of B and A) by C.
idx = 0.925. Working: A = 18.95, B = 18.47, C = 20.0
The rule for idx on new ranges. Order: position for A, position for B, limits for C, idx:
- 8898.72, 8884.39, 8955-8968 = 0.994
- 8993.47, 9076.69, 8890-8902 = 0.978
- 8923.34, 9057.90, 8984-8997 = 0.967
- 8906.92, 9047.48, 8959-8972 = 0.941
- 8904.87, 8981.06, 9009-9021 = 0.981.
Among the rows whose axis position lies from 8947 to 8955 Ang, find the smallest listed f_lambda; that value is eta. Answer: 19.03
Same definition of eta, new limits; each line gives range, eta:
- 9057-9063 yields 17.99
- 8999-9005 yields 18.98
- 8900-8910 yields 18.66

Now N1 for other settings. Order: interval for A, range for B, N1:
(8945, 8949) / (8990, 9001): 39.6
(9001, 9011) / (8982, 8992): 39.3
